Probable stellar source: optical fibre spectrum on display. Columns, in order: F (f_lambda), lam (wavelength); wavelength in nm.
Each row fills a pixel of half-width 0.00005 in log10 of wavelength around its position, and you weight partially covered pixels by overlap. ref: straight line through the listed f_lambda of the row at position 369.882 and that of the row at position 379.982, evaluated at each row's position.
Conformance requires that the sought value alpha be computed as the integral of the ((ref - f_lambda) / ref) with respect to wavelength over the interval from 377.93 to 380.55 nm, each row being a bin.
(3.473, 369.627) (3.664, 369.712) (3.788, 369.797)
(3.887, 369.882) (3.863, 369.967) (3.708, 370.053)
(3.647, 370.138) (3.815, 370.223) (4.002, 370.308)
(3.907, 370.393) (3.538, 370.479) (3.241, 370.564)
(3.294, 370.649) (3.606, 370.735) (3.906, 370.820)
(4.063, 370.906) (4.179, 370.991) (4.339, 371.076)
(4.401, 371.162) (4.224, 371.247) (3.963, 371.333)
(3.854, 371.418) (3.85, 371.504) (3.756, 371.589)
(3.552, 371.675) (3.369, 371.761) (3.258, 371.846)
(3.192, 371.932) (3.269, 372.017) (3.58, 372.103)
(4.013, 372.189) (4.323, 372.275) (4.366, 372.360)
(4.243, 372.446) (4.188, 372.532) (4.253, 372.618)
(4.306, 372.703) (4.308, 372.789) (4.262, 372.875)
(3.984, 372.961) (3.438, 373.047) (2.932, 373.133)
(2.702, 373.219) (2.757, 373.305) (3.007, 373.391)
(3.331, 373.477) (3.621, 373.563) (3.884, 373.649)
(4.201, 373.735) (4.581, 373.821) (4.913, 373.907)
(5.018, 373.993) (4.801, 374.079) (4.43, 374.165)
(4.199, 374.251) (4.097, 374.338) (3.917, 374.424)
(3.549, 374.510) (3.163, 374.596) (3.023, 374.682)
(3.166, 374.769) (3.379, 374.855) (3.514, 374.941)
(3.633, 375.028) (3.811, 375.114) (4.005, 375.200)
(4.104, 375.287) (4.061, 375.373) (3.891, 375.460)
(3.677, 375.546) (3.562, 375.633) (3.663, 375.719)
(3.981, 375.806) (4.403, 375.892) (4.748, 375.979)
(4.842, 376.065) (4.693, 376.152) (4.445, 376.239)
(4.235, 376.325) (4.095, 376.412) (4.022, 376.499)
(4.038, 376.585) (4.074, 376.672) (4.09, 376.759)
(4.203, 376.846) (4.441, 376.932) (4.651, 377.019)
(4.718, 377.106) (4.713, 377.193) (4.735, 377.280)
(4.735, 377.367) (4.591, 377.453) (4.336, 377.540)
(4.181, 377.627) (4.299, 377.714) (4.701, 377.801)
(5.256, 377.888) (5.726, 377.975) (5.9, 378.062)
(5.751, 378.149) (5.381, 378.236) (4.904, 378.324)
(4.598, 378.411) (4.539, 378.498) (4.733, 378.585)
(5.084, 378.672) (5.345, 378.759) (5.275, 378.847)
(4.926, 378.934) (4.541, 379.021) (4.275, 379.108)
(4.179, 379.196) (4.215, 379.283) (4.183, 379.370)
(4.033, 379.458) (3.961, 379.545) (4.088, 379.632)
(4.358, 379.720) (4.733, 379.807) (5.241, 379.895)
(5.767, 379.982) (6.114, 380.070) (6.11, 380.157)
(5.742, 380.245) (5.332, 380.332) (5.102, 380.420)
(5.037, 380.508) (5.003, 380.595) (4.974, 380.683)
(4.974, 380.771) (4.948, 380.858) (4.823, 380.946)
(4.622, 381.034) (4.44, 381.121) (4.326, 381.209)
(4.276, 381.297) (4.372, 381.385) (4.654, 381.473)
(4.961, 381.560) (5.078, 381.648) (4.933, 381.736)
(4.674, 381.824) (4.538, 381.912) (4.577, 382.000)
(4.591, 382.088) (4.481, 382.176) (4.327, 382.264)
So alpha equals 0.30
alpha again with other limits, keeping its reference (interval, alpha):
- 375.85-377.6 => 0.24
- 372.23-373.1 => 0.05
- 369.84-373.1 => 0.25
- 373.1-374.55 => 0.23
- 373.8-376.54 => 0.46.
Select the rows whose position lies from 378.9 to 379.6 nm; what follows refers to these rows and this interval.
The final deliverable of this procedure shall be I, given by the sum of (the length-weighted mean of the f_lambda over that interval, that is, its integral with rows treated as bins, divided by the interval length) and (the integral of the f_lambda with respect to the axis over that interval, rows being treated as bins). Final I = 7.3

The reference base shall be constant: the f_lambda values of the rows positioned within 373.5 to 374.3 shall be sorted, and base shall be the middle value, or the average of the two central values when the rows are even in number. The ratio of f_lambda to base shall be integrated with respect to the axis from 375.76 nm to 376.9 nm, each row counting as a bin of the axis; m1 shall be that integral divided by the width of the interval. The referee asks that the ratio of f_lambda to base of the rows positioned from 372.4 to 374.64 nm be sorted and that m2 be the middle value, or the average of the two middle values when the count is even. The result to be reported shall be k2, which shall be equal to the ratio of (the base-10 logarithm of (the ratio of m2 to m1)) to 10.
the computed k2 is -0.002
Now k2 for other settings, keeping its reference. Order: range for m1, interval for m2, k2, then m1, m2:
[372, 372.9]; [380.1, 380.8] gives 0.009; 0.93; 1.14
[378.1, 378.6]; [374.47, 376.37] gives -0.011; 1.13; 0.87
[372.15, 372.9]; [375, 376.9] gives -0.002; 0.96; 0.92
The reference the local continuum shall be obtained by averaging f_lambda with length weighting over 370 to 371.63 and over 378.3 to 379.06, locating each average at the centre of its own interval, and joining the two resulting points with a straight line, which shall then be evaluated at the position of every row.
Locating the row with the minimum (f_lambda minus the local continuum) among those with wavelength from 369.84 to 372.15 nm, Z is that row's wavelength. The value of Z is 371.932 nm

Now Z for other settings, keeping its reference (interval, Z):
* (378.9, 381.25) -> 379.545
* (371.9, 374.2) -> 373.219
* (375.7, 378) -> 375.719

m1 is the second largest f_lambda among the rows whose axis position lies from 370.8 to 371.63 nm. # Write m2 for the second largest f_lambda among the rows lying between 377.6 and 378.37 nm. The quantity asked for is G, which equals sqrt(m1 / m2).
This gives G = 0.87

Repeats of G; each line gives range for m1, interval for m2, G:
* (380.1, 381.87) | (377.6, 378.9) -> 1.00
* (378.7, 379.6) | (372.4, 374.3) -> 1.04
